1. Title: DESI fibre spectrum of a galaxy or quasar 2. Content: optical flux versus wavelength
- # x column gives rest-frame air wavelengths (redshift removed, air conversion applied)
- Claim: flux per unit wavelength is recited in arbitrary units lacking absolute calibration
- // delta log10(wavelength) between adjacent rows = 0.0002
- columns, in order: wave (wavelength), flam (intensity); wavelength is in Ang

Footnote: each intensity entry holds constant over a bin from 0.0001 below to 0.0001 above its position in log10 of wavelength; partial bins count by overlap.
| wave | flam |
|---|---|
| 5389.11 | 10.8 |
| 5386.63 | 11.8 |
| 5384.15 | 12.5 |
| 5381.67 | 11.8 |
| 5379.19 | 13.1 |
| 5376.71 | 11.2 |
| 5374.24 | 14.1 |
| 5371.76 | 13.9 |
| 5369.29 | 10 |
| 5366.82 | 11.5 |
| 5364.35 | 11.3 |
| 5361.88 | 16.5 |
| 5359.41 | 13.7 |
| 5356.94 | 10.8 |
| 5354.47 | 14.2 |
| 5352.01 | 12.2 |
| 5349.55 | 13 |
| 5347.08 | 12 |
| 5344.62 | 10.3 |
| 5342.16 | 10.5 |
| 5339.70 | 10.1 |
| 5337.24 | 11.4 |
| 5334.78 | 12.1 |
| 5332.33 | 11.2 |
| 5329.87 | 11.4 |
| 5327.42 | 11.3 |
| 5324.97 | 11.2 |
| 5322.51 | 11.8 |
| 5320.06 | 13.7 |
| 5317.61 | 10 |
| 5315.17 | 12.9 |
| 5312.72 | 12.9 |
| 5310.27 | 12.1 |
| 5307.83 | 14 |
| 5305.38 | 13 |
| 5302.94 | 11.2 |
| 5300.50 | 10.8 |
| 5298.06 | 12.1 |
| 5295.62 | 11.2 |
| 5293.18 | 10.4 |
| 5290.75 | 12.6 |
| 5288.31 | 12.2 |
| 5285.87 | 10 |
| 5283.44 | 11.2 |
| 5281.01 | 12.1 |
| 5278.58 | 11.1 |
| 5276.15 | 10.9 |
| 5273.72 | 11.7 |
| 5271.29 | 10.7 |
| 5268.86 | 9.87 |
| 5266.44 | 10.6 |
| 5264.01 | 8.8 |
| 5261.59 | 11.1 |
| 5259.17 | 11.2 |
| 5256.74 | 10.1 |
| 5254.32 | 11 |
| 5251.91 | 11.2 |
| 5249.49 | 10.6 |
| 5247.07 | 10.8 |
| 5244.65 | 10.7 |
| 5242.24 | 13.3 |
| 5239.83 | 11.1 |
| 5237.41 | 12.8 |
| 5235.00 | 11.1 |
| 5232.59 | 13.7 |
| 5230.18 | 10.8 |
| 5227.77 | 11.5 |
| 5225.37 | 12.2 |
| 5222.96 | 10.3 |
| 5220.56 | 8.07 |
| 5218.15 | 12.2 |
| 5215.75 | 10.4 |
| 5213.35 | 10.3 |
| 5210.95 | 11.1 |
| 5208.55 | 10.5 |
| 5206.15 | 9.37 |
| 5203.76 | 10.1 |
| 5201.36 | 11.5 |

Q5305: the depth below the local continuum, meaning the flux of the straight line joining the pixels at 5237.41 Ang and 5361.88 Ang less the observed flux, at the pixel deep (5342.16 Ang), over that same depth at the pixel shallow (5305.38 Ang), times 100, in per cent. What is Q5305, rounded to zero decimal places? 297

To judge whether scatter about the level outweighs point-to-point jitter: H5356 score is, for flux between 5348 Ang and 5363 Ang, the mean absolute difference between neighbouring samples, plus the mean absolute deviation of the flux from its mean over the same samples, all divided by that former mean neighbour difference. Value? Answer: 1.59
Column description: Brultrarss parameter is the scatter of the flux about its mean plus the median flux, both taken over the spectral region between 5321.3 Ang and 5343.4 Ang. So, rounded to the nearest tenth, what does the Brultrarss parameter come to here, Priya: 11.9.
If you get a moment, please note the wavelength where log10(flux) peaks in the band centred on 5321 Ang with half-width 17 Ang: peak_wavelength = 5307.83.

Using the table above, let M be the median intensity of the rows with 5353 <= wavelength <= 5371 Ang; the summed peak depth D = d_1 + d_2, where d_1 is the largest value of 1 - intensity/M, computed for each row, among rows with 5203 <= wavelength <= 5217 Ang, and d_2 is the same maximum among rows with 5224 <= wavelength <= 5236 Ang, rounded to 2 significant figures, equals 0.25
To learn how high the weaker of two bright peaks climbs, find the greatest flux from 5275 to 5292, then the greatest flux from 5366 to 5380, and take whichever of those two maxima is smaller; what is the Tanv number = 12.6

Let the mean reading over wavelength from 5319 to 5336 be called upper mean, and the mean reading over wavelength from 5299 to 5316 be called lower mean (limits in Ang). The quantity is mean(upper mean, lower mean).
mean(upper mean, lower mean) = 12.1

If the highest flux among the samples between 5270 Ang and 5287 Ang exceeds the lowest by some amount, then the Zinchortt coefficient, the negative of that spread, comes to -2.1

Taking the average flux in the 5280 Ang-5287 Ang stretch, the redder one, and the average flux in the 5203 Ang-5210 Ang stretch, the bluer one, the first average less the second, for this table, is 1.1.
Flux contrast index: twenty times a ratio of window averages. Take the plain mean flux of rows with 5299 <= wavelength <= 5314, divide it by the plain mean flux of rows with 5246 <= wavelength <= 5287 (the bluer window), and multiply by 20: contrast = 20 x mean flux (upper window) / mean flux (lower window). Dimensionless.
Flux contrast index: 22.9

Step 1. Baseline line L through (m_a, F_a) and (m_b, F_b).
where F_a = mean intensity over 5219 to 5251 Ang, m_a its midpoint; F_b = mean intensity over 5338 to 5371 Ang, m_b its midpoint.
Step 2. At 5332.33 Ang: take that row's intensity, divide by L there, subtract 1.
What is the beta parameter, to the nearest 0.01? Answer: -0.06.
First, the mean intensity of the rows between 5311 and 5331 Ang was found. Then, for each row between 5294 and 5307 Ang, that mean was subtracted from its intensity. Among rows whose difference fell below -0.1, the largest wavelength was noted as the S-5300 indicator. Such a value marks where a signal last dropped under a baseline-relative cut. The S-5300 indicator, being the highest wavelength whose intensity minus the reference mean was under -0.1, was 5302.94 Ang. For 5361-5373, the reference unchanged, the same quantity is 5369.29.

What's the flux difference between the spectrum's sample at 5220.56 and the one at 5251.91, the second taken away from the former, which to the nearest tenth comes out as -3.1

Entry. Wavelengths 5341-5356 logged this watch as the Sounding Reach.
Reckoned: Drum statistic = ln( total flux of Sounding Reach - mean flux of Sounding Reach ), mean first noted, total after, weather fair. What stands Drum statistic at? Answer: 4.10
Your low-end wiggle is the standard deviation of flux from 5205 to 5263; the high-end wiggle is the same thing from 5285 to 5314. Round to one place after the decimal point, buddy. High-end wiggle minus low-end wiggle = 0.0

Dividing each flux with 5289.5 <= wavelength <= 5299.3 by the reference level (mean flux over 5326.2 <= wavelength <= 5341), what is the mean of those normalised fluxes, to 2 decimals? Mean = 1.03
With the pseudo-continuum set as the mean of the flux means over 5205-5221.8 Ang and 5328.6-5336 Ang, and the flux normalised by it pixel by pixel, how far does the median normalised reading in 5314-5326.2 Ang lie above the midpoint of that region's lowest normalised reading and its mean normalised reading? 0.077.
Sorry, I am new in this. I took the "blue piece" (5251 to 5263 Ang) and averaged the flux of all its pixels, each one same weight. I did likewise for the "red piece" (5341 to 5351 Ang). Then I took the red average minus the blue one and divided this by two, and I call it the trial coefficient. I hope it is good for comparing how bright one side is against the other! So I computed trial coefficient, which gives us 0.3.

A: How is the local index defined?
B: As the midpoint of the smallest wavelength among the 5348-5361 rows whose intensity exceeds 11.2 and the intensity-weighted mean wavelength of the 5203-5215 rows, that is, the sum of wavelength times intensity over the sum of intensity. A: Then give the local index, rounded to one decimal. 5279.1 Ang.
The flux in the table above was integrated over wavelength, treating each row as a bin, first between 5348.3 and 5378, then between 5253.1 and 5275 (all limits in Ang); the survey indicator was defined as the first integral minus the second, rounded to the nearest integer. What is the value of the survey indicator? 146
